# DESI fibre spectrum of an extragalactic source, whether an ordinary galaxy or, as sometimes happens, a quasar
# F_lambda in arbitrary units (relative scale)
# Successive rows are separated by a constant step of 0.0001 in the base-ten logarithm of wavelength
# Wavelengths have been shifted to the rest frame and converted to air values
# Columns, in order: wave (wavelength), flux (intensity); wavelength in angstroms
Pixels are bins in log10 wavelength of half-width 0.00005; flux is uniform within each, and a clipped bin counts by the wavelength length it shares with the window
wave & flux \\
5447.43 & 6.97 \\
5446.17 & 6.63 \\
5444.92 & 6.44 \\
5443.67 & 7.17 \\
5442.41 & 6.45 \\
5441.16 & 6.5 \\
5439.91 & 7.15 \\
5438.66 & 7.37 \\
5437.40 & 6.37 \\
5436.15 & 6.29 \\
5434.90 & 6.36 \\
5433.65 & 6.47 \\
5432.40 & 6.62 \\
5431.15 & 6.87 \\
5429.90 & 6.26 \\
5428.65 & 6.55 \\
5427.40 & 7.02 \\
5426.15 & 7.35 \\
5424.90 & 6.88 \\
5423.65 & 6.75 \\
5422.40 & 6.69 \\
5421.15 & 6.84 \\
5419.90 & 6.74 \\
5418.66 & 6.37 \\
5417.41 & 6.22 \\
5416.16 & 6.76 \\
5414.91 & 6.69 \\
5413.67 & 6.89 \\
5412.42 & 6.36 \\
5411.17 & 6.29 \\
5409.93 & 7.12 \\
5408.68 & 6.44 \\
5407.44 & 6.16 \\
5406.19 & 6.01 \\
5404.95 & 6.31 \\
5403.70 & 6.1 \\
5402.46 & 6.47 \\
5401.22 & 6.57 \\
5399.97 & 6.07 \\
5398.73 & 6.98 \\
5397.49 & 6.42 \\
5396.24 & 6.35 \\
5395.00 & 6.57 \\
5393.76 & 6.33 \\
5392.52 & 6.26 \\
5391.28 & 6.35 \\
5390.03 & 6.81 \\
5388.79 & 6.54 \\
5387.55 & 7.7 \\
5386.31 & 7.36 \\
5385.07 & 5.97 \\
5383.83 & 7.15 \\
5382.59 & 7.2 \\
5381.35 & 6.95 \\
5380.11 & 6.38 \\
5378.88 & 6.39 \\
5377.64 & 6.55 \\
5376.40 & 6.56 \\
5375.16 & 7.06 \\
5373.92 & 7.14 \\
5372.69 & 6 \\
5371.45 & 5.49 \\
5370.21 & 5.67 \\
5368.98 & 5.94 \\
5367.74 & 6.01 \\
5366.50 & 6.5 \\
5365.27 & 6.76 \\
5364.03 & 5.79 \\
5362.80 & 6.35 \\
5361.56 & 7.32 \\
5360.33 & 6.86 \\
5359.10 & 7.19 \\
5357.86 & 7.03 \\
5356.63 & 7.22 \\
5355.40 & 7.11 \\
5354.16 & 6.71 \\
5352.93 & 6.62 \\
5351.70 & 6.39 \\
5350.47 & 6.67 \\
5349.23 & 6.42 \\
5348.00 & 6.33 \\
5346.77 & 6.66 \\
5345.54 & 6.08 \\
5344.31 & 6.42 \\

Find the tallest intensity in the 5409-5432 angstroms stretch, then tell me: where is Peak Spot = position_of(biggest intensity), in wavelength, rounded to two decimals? 5426.15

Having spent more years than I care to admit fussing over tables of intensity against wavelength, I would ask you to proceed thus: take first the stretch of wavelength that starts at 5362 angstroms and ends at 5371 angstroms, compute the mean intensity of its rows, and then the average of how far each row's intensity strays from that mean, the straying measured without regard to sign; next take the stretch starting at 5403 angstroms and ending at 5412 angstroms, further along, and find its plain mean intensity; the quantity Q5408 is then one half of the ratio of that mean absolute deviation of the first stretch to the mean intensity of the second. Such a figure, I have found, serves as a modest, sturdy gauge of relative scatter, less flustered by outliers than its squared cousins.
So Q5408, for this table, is 0.026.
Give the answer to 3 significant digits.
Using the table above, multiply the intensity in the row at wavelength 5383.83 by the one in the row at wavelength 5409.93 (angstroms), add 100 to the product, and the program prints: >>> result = 151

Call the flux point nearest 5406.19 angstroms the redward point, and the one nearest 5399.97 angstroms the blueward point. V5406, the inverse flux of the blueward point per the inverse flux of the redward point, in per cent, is 99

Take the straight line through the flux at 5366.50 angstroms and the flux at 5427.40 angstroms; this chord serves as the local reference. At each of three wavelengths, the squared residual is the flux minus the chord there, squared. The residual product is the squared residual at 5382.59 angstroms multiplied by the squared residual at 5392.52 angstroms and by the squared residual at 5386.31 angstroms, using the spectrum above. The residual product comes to 0.032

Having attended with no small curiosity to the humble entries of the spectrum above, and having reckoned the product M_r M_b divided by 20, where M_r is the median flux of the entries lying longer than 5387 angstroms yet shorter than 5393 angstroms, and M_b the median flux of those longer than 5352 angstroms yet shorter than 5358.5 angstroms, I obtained 2.30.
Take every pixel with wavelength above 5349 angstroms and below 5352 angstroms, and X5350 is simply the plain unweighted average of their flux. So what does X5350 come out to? 6.5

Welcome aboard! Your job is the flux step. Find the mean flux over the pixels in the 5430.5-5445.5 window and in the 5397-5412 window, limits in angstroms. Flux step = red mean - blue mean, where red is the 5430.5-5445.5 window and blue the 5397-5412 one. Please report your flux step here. 0.26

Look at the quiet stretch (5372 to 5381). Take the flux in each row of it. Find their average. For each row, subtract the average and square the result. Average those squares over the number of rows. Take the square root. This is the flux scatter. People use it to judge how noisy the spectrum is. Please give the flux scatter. 0.37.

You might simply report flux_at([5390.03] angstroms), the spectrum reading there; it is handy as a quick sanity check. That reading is 6.81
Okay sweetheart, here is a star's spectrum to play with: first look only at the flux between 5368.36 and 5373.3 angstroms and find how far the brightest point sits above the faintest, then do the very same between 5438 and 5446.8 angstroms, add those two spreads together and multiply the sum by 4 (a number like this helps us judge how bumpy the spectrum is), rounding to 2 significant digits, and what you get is 5.8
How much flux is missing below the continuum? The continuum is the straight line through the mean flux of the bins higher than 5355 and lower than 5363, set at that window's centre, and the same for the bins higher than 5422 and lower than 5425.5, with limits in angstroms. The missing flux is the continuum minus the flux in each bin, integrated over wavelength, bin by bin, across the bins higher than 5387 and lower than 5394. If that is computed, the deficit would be 1.7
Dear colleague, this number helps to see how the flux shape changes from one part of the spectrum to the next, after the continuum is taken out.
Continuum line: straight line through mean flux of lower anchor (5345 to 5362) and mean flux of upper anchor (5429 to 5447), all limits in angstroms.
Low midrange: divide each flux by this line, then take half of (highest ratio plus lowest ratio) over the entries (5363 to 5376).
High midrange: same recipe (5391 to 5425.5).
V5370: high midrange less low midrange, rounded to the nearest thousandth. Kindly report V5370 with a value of 0.044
